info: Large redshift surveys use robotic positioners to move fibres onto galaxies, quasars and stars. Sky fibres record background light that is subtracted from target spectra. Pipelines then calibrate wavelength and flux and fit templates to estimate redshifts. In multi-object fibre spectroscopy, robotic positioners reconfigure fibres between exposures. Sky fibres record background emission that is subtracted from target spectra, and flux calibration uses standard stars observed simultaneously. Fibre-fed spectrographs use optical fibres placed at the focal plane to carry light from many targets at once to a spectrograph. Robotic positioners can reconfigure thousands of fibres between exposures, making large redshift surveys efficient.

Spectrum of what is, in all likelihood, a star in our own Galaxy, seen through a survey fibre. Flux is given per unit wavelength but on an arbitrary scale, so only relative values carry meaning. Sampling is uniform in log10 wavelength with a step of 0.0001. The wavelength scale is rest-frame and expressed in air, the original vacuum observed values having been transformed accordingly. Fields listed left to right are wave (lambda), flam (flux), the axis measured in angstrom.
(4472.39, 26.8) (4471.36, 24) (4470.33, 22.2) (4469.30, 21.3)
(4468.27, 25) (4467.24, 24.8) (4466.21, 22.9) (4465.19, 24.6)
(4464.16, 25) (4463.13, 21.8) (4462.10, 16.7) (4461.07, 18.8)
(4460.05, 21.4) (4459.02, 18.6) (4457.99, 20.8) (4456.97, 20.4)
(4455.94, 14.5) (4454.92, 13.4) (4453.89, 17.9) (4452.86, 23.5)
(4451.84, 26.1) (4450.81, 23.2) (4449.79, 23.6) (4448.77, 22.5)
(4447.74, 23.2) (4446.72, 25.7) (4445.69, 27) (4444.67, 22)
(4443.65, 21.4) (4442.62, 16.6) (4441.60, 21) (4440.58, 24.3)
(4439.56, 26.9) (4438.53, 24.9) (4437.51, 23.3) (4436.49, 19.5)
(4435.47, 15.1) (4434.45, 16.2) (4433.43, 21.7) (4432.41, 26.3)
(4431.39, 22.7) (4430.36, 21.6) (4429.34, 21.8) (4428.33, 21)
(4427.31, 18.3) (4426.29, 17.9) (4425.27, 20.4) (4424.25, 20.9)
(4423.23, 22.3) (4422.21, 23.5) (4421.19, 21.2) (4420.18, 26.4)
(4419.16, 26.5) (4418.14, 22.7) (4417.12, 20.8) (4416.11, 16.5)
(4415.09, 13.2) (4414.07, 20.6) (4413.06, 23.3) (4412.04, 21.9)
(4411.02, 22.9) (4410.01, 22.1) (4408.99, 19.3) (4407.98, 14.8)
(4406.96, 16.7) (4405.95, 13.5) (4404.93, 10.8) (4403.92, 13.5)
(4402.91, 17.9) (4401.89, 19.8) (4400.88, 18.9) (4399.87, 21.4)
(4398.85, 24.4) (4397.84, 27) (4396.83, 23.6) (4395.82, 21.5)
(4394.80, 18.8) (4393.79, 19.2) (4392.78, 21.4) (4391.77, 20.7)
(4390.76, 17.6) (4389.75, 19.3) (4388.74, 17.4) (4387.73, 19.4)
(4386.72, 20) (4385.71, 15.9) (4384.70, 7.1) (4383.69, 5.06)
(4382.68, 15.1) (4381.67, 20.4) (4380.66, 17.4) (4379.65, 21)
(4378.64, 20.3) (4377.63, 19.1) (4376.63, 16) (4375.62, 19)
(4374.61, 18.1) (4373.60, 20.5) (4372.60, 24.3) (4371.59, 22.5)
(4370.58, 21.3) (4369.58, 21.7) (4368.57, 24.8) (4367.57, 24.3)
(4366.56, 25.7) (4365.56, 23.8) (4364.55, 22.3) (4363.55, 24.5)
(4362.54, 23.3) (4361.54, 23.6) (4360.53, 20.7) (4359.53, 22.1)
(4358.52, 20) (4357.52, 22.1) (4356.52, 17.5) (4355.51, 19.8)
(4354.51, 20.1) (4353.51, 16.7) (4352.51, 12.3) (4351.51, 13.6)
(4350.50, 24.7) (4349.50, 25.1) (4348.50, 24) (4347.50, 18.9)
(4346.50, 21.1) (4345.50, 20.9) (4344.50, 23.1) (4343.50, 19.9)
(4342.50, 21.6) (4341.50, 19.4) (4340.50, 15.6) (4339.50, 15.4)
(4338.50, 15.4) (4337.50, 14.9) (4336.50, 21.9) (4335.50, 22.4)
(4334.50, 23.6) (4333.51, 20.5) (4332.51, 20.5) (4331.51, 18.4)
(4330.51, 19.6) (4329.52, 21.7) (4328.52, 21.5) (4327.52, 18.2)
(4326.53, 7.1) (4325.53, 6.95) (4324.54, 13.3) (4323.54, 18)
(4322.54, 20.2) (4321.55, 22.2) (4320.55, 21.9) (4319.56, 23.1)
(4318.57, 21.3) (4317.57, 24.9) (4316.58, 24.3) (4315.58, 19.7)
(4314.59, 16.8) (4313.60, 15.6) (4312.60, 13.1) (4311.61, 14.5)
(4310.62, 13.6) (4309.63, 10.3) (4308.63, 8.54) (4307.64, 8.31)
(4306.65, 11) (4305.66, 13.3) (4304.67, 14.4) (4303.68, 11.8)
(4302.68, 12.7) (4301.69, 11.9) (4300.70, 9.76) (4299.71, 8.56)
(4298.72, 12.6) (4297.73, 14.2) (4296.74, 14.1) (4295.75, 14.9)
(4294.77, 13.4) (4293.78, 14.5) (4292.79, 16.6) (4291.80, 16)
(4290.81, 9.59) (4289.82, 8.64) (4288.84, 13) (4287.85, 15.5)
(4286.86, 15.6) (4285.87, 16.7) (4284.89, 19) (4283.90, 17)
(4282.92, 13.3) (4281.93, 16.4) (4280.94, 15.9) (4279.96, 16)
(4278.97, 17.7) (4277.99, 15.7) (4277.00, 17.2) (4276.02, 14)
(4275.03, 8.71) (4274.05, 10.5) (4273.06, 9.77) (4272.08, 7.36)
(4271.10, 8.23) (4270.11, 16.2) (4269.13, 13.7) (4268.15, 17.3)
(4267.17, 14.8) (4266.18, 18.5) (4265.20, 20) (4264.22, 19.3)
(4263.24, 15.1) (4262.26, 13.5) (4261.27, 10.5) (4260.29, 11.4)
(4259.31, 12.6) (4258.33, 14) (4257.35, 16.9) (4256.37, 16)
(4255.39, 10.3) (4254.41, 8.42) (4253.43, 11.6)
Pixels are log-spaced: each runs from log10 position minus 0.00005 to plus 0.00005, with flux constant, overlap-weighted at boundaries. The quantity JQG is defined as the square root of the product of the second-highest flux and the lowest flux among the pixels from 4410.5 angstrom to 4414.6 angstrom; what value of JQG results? 22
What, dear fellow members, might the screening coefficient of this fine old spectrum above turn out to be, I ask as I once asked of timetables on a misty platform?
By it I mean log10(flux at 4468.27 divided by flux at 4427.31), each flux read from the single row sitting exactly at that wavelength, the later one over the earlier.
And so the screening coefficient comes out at 0.14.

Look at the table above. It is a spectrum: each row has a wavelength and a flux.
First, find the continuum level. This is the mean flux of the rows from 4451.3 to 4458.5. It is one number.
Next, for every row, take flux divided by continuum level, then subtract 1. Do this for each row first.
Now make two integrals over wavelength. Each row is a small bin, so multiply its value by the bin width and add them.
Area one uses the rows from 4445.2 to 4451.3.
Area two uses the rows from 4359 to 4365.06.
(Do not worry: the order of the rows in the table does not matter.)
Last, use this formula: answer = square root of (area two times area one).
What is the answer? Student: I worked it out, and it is 1.2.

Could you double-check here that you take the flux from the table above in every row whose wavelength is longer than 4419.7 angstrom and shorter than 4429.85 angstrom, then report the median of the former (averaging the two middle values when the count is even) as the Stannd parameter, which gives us 21.1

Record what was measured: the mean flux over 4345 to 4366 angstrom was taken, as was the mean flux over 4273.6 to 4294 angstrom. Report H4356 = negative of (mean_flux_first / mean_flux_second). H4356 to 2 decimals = -1.42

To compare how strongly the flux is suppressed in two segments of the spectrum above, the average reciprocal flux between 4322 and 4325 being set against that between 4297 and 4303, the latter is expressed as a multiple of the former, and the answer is 1.48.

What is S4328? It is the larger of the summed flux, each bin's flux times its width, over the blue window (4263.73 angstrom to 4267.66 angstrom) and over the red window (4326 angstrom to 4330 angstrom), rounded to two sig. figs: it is 71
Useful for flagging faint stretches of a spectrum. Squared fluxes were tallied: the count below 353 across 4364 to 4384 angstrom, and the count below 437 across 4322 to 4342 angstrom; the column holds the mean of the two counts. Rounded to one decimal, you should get 10.0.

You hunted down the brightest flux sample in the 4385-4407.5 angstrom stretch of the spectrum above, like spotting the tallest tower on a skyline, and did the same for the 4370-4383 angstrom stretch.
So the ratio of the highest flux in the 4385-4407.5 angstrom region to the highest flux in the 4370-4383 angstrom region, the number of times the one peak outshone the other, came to 1.1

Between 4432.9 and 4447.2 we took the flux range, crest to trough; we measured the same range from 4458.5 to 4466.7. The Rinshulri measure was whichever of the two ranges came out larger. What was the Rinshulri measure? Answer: 11.9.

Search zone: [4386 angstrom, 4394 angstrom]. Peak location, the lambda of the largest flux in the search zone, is 4392.78 angstrom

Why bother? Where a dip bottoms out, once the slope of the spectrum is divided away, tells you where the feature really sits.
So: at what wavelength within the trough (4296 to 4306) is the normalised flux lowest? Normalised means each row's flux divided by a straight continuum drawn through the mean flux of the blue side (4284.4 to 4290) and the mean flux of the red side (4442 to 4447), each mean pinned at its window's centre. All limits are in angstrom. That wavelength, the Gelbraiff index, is 4299.71 angstrom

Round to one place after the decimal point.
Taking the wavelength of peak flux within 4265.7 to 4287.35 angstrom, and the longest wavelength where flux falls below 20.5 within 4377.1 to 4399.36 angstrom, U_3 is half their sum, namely 4339.8 angstrom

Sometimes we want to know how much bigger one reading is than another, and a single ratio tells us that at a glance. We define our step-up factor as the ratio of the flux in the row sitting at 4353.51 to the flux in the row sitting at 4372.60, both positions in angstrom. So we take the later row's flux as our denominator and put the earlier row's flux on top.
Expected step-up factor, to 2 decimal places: 0.69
